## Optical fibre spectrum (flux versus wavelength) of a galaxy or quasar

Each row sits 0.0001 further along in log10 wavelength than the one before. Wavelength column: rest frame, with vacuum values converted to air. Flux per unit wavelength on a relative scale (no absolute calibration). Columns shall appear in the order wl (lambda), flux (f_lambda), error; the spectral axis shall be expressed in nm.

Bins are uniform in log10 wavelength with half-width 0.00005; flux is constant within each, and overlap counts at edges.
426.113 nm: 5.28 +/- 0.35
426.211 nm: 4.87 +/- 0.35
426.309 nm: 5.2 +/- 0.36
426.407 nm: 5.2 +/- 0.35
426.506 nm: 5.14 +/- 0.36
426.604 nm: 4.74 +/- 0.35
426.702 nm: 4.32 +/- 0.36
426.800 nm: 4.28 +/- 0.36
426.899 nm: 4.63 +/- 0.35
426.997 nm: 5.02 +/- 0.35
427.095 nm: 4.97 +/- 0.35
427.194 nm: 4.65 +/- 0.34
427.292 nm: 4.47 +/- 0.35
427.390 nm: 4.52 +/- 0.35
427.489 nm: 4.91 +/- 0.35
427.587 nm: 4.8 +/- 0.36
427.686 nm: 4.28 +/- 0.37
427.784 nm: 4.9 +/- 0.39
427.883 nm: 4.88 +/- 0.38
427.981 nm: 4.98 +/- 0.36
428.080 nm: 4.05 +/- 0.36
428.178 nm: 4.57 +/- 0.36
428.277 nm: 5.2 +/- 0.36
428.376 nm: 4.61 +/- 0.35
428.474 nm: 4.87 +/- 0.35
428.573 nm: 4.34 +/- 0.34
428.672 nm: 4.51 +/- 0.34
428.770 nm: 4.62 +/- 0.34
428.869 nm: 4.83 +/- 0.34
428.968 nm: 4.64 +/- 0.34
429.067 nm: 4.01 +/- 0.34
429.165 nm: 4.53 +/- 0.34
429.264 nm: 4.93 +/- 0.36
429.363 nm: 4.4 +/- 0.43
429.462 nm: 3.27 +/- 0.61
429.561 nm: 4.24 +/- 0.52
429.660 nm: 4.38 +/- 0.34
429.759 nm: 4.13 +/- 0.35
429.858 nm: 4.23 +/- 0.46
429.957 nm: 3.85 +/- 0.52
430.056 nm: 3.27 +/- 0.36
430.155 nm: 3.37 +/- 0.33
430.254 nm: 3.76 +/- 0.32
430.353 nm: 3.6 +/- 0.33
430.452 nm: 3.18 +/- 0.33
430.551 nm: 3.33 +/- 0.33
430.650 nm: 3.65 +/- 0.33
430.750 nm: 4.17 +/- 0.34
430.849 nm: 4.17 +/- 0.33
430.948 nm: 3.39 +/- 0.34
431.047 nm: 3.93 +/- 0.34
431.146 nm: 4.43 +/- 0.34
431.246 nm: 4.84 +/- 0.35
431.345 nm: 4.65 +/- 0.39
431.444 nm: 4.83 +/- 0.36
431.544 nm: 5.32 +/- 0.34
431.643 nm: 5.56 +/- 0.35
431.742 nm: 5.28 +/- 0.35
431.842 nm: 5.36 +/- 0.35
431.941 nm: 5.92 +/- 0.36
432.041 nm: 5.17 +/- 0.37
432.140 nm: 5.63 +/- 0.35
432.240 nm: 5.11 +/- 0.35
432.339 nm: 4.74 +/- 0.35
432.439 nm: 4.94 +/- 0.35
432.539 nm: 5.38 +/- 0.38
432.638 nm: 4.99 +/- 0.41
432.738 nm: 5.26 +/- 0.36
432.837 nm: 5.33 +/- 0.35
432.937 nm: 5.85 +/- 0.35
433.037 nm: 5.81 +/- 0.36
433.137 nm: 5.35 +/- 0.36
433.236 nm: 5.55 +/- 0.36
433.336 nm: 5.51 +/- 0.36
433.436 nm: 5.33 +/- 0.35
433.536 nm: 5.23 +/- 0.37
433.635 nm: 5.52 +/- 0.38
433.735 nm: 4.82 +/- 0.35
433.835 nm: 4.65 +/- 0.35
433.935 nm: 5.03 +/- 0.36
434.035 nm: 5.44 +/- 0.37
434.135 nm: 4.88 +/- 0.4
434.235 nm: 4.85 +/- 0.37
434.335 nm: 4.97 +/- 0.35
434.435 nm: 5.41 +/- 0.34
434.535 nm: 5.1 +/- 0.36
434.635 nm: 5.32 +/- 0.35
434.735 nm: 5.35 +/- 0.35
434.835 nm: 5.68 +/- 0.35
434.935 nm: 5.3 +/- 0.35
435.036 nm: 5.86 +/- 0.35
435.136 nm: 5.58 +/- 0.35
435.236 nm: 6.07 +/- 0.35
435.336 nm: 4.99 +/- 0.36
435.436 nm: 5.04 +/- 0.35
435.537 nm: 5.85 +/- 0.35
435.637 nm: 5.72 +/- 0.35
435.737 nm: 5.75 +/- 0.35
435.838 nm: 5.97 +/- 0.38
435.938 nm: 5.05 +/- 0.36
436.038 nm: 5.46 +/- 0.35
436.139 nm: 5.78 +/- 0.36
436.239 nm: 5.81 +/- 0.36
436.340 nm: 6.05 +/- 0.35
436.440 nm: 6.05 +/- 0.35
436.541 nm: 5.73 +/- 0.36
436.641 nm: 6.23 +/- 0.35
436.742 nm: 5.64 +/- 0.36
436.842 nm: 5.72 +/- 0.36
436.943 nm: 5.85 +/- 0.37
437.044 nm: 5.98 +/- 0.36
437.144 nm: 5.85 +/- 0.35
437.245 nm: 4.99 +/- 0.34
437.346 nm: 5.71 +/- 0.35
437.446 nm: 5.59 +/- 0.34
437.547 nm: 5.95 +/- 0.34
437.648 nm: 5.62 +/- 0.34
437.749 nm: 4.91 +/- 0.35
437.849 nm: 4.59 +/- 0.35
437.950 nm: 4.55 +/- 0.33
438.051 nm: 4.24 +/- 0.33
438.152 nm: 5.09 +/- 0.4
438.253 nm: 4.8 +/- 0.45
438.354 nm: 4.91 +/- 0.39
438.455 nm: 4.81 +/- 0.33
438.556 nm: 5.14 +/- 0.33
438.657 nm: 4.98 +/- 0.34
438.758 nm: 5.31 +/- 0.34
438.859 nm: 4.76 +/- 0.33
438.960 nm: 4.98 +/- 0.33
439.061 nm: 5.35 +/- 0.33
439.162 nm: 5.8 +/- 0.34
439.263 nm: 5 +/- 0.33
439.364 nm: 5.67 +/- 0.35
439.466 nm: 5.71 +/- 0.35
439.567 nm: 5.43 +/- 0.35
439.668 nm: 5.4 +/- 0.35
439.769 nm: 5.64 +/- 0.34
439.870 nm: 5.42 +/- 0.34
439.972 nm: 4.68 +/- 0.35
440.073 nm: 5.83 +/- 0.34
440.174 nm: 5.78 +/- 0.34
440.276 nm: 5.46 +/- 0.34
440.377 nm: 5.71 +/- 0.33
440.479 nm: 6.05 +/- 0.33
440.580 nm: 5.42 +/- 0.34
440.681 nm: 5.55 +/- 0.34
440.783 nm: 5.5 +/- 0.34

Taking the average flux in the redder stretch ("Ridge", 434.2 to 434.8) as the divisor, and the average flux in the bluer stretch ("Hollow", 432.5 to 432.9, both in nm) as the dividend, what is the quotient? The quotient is 1.01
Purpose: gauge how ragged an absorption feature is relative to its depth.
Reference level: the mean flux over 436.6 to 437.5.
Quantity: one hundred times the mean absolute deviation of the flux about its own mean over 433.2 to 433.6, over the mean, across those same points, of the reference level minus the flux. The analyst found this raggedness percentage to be 39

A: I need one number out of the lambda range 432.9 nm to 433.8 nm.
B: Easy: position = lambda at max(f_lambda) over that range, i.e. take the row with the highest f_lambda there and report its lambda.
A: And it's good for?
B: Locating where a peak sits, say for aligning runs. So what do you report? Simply 432.937 nm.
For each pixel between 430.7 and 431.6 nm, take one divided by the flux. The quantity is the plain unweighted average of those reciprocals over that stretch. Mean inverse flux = 0.23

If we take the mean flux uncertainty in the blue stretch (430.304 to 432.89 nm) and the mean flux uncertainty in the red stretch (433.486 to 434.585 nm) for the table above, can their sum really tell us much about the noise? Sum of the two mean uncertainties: 0.715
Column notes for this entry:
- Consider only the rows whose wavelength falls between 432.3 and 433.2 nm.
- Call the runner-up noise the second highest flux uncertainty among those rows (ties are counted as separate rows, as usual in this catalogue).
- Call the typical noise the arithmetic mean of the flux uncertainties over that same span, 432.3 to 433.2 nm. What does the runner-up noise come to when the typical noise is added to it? 0.74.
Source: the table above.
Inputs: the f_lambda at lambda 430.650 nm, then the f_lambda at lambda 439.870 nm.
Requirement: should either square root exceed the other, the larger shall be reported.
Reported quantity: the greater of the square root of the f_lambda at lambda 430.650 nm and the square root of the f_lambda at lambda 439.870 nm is 2.33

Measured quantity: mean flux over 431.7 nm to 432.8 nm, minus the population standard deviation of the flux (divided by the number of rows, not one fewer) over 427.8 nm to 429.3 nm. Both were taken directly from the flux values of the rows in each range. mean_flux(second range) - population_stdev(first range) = 4.93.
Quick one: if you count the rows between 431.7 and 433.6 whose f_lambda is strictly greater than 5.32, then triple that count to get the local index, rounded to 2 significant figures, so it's 33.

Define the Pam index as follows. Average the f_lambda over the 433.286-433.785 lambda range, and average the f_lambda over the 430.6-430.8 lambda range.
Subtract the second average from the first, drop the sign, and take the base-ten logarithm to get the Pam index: 0.1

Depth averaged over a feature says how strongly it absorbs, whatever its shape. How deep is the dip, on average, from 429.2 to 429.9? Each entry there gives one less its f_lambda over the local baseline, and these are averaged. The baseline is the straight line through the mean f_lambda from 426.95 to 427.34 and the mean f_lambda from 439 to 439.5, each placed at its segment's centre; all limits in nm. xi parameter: 0.14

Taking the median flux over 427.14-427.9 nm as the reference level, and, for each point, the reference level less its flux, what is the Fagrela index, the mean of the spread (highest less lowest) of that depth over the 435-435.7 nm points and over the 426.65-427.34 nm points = 0.91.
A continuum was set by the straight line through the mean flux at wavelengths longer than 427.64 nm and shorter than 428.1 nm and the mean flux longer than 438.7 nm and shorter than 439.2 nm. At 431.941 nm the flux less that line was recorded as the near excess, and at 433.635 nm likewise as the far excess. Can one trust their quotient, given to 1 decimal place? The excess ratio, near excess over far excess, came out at 1.9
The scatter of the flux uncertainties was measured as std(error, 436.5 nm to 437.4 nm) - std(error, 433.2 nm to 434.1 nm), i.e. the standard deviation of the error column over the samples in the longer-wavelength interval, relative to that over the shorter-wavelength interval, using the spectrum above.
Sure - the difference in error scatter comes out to -0.002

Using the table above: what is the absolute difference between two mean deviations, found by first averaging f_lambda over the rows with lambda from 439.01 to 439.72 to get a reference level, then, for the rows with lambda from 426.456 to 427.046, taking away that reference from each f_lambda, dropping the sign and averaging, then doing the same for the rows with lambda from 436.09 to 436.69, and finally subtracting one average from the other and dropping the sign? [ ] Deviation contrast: 0.3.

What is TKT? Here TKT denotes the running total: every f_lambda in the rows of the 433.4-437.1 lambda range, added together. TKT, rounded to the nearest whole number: 203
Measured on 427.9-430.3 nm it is 104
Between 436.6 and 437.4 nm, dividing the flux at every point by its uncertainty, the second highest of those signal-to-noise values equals 16.7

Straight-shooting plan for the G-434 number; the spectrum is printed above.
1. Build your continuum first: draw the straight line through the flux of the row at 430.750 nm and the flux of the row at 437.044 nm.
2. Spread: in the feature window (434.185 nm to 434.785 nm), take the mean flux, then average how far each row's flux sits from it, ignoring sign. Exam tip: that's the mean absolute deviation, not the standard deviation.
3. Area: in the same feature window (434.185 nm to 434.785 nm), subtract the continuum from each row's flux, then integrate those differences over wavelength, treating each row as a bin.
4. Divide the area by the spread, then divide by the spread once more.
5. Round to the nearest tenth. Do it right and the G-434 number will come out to -1.2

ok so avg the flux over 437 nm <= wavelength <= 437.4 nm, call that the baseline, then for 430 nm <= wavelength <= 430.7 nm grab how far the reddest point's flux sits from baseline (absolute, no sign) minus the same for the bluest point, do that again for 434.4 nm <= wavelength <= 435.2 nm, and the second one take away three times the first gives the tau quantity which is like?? 1.0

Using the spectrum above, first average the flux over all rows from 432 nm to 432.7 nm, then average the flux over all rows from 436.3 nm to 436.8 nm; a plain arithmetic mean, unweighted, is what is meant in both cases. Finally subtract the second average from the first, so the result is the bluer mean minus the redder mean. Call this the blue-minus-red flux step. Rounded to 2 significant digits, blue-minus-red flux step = -0.80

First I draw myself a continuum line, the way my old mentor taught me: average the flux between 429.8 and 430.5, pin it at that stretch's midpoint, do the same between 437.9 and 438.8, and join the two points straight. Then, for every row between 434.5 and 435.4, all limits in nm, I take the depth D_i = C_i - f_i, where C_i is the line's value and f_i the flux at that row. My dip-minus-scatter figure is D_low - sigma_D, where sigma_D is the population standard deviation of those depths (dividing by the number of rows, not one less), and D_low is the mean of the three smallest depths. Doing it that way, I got -1.83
